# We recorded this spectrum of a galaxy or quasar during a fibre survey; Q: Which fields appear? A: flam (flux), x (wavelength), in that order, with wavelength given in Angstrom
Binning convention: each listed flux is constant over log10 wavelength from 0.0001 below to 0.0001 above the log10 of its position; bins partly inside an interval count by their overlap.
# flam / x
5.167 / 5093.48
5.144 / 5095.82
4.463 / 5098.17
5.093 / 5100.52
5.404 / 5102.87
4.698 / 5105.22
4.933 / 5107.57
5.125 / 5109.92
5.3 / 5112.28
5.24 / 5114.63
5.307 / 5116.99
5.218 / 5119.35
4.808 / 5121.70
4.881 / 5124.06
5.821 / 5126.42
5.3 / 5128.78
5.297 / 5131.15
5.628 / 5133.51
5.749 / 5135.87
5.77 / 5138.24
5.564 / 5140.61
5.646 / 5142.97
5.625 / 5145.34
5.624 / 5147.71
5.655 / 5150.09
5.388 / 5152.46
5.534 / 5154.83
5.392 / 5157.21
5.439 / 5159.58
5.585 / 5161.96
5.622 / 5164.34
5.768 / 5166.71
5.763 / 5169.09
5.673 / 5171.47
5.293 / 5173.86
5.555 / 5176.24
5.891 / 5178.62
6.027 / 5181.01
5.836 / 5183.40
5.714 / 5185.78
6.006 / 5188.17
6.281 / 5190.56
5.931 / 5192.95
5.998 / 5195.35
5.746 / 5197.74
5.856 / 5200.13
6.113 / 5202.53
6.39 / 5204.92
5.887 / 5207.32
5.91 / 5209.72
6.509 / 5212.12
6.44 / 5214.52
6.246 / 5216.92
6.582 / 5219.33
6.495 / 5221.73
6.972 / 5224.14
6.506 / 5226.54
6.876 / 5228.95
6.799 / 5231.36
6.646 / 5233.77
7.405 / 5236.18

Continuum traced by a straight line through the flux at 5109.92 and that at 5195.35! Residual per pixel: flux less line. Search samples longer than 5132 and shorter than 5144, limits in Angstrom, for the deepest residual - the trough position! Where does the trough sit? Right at 5140.61 Angstrom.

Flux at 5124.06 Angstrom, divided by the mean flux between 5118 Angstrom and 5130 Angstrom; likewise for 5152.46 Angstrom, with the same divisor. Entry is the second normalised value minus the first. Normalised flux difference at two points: 0.10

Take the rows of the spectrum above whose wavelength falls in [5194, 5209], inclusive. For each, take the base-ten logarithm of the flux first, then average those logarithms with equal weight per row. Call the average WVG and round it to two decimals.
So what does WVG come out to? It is 0.78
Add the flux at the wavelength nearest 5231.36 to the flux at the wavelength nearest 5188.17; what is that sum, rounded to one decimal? 12.8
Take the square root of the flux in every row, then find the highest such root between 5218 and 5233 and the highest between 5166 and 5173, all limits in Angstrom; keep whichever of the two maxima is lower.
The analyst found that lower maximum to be 2.40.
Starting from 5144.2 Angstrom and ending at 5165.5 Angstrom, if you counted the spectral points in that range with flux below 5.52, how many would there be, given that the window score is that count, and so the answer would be 3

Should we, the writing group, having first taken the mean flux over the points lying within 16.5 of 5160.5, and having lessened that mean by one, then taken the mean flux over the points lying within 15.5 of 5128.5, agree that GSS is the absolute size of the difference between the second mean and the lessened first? 0.84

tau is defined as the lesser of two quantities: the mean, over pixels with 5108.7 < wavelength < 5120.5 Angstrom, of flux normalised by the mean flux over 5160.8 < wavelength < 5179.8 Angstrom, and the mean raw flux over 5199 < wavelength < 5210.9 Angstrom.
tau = 0.93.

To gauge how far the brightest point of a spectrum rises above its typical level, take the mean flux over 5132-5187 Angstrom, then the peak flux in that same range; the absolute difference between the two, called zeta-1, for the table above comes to 0.39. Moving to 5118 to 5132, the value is 0.60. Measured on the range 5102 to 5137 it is 0.57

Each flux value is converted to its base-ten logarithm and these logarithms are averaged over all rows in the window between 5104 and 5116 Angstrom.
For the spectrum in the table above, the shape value 0.704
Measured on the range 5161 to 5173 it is 0.754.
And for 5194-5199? 0.769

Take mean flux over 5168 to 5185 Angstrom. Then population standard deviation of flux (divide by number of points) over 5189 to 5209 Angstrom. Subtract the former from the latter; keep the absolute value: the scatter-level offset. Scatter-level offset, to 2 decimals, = 5.51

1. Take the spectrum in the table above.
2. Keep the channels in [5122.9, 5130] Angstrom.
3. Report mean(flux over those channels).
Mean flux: 5.3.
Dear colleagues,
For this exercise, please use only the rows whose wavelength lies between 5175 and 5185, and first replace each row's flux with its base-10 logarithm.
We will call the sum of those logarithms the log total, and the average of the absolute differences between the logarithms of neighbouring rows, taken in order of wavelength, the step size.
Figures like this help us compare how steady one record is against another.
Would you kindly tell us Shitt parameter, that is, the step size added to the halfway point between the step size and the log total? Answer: 1.56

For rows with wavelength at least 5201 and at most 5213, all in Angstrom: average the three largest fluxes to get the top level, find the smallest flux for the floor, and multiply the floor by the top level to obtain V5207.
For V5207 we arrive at 37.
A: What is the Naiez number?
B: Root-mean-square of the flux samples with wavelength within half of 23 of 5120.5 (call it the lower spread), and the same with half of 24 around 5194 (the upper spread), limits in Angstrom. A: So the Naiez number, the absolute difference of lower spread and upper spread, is 0.75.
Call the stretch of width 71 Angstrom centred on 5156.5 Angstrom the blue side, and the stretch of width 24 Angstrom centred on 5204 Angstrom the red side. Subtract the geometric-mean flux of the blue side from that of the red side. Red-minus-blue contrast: 0.48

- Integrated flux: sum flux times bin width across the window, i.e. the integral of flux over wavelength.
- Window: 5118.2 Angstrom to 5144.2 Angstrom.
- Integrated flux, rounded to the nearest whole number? 141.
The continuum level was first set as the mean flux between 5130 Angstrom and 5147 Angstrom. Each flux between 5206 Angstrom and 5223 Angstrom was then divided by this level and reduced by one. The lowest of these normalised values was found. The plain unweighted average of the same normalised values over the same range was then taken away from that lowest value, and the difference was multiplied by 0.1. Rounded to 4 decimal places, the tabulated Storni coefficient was -0.0073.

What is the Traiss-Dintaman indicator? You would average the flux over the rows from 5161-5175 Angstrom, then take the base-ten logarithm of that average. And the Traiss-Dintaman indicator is 0.750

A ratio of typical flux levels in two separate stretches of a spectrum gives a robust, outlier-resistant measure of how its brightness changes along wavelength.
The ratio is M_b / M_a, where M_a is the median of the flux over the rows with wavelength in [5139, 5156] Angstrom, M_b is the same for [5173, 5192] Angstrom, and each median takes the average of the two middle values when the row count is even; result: 1.04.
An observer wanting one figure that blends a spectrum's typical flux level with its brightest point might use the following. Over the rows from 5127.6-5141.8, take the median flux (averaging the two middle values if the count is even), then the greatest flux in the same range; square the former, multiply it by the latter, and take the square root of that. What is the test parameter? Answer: 13.4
